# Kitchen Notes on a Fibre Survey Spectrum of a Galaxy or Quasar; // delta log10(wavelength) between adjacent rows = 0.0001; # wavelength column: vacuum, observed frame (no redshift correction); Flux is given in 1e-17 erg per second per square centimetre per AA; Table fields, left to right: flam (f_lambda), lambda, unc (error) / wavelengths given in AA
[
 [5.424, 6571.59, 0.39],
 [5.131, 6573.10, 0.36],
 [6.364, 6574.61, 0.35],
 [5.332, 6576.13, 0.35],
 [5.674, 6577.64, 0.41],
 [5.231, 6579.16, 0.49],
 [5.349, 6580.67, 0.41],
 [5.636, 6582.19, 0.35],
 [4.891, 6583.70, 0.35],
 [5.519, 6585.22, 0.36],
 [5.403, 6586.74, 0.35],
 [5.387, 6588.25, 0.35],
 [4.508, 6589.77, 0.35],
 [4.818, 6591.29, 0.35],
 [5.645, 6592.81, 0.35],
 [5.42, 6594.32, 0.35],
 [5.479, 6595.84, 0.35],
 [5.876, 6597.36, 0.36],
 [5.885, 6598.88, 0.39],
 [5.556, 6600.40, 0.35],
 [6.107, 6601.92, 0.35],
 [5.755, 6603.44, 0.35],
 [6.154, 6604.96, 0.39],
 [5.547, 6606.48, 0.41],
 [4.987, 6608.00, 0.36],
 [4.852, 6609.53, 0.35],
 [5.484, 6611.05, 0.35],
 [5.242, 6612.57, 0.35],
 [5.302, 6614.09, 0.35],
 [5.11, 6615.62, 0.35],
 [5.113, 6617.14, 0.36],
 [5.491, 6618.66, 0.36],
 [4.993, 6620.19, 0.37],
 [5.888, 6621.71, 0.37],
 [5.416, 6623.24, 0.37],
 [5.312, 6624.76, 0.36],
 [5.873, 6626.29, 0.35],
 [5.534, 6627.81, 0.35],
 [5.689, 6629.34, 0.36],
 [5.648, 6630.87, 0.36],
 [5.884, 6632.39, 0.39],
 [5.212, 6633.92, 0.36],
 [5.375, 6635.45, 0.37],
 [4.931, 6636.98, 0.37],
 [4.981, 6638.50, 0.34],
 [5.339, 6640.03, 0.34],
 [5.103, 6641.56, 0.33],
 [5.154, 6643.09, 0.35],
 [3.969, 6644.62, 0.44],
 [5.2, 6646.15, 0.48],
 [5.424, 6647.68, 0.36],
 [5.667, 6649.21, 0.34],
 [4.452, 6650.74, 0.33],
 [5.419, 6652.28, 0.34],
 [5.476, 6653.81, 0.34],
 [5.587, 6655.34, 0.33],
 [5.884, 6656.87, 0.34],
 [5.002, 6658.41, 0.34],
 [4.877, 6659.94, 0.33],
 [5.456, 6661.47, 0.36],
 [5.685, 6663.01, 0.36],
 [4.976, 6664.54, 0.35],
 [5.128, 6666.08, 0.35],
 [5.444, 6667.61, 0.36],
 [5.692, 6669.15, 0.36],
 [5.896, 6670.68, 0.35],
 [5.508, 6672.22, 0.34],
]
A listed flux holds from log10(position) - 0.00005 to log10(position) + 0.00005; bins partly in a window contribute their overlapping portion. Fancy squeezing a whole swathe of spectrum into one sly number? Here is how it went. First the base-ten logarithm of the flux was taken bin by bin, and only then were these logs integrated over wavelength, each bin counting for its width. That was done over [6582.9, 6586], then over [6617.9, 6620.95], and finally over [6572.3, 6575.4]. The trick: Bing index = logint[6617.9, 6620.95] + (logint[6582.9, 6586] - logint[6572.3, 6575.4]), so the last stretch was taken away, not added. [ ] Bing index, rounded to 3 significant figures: 2.07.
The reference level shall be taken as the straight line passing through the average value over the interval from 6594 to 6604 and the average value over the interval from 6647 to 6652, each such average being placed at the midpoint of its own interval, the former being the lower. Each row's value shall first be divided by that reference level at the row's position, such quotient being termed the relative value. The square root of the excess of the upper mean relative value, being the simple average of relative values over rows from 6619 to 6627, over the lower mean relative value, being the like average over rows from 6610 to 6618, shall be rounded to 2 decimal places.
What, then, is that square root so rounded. 0.25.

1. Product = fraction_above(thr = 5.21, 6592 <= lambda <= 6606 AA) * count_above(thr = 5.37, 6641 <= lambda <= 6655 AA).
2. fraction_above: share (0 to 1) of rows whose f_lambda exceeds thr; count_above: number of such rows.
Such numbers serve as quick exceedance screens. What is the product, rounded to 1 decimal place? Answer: 4.0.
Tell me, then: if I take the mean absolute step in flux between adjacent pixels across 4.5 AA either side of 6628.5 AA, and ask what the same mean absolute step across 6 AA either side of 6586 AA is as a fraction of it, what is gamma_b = 1.6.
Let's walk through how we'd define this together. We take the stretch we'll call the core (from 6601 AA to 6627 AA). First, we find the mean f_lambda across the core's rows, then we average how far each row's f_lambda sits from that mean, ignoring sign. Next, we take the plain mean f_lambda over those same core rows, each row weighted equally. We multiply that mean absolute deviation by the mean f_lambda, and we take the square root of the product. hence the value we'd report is 1.32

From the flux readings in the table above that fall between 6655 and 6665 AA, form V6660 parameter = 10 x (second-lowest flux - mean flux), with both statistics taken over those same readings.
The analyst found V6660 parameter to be -3.8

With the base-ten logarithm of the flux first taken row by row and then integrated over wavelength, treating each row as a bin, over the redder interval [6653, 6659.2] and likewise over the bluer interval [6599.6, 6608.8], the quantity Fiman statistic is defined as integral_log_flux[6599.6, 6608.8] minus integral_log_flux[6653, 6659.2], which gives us 2.3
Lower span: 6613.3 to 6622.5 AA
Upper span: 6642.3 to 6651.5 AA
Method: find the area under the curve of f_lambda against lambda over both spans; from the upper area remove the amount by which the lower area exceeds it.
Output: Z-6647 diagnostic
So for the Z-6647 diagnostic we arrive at 43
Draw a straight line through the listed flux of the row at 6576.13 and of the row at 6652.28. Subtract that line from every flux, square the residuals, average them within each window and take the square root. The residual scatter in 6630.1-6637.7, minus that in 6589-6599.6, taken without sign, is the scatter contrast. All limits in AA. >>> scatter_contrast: 0.15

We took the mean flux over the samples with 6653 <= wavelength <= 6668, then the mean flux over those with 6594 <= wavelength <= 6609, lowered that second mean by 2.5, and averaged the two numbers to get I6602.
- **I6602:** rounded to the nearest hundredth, 4.26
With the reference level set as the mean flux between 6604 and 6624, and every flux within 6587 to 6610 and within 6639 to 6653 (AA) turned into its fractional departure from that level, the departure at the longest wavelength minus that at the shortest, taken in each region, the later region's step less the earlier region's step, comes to 0.11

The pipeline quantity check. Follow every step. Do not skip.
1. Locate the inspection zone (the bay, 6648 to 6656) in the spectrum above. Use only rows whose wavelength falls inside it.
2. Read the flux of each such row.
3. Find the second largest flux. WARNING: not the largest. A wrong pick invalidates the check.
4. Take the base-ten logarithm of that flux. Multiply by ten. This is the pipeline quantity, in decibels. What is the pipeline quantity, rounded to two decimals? 7.47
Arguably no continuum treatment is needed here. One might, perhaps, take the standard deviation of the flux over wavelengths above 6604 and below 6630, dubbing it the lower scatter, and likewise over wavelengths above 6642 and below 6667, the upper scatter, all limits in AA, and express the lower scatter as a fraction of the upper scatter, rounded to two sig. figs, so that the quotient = 0.73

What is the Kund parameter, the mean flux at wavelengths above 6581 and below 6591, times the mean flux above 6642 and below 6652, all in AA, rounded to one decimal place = 26.0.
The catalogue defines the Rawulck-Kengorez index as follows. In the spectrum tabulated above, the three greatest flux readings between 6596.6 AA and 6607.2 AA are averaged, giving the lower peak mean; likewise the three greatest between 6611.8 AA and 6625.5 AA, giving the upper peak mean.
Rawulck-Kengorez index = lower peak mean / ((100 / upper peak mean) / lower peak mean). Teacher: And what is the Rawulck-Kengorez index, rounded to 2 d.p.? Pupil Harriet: 2.05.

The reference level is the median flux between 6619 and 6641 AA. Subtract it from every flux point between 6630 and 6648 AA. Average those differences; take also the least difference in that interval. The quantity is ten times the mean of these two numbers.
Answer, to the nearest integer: -8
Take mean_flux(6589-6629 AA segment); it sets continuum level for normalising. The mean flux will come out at 5.44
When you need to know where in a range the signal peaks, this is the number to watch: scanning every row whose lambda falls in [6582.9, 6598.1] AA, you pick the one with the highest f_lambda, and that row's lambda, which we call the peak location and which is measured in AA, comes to 6597.36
